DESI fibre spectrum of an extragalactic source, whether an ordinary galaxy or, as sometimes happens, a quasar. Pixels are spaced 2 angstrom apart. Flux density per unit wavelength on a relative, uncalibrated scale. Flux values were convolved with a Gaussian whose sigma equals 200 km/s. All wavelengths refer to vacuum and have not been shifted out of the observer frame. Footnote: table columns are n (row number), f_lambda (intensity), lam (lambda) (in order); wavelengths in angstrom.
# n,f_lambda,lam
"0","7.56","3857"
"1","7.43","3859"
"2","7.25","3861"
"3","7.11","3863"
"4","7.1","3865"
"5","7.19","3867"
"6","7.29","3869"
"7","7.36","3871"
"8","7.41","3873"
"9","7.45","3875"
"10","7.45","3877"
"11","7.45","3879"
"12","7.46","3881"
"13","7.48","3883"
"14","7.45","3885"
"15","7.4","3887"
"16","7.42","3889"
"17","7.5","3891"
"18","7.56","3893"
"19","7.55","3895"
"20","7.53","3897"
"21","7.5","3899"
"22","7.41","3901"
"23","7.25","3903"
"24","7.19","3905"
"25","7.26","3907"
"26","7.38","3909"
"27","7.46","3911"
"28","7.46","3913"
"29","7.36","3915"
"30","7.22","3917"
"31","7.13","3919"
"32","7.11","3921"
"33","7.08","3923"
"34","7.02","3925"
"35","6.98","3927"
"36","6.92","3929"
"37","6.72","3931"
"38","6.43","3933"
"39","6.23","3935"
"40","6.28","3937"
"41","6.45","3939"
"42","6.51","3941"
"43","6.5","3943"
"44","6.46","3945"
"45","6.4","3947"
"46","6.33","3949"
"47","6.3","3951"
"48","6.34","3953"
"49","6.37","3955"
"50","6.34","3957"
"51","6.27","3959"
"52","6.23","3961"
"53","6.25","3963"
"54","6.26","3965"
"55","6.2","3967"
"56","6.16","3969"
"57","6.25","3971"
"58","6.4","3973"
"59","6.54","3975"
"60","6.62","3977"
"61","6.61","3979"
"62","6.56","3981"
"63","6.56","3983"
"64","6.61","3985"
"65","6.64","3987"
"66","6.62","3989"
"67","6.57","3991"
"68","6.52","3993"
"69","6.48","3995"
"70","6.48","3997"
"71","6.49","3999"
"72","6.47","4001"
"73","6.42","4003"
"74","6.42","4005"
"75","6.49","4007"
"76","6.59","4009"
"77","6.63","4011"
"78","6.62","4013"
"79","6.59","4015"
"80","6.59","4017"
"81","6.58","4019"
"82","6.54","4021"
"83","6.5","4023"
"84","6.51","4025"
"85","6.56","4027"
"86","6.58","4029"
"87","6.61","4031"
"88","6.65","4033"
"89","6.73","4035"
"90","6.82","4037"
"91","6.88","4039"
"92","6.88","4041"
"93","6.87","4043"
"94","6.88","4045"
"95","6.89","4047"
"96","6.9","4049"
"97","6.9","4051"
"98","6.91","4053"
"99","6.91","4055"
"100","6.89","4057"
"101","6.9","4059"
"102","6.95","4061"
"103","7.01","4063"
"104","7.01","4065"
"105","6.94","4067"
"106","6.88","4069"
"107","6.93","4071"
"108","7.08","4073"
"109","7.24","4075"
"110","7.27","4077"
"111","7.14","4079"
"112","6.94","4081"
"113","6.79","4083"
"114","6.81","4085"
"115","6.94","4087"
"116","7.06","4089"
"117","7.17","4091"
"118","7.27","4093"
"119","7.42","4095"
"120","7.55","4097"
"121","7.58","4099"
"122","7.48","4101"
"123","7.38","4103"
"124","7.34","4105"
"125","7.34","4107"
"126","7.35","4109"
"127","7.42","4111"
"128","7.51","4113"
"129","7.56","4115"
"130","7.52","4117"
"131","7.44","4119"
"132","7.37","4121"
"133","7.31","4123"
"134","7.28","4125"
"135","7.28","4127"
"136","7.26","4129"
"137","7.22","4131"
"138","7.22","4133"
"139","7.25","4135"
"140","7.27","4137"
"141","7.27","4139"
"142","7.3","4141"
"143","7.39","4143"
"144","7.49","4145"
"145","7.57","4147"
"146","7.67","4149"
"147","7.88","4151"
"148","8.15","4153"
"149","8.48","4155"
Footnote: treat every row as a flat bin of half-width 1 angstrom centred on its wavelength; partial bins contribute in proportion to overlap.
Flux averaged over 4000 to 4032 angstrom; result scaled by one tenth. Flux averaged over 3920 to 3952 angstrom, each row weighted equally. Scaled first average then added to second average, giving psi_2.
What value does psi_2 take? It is 7.3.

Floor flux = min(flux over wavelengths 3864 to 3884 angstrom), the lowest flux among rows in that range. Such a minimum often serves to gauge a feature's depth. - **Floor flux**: 7.1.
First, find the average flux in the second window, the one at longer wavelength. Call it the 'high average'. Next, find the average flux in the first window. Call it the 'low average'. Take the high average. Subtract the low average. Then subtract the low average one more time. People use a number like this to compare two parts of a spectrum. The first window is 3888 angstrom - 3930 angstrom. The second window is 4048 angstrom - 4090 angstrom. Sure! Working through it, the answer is -7.6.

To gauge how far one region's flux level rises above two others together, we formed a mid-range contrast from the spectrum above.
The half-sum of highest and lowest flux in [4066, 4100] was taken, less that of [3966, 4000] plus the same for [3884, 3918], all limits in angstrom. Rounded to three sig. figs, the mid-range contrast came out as -6.59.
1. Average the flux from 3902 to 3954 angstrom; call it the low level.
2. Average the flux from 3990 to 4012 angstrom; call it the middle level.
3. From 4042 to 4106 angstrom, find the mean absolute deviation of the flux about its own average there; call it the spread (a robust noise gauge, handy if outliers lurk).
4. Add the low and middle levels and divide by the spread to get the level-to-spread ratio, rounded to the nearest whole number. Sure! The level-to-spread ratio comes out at 69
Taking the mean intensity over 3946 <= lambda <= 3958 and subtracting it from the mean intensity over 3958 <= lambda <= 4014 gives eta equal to 0.12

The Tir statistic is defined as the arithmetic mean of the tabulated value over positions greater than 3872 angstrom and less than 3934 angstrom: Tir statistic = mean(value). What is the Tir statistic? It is 7.3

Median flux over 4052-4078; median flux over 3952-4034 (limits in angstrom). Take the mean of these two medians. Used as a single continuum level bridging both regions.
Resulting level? 6.7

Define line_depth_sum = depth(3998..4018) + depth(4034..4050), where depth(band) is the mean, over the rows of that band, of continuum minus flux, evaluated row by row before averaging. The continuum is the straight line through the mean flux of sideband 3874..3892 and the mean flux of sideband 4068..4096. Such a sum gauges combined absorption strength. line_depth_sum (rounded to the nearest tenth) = 1.0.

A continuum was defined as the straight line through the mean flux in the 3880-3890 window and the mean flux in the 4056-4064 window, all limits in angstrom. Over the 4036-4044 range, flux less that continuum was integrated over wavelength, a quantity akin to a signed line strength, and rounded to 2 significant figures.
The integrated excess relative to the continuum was -1.1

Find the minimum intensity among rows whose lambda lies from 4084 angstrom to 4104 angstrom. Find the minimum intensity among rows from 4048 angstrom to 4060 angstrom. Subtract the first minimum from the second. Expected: 0.1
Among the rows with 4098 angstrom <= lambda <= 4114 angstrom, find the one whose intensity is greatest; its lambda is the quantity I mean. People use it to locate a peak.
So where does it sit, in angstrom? 4099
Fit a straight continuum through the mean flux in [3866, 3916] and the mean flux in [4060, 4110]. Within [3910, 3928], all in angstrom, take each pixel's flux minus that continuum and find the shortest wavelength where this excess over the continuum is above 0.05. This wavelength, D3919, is 3911 angstrom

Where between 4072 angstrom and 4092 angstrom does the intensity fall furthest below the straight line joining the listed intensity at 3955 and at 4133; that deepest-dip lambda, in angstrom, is 4083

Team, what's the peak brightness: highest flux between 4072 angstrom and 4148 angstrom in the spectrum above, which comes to 7.58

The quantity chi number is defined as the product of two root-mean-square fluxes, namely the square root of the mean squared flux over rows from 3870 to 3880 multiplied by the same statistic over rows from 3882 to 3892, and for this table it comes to 55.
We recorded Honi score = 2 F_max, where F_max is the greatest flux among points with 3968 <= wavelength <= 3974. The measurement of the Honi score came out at 12.8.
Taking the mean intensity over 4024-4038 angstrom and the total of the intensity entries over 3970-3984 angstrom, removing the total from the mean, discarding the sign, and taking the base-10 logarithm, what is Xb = 1.59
